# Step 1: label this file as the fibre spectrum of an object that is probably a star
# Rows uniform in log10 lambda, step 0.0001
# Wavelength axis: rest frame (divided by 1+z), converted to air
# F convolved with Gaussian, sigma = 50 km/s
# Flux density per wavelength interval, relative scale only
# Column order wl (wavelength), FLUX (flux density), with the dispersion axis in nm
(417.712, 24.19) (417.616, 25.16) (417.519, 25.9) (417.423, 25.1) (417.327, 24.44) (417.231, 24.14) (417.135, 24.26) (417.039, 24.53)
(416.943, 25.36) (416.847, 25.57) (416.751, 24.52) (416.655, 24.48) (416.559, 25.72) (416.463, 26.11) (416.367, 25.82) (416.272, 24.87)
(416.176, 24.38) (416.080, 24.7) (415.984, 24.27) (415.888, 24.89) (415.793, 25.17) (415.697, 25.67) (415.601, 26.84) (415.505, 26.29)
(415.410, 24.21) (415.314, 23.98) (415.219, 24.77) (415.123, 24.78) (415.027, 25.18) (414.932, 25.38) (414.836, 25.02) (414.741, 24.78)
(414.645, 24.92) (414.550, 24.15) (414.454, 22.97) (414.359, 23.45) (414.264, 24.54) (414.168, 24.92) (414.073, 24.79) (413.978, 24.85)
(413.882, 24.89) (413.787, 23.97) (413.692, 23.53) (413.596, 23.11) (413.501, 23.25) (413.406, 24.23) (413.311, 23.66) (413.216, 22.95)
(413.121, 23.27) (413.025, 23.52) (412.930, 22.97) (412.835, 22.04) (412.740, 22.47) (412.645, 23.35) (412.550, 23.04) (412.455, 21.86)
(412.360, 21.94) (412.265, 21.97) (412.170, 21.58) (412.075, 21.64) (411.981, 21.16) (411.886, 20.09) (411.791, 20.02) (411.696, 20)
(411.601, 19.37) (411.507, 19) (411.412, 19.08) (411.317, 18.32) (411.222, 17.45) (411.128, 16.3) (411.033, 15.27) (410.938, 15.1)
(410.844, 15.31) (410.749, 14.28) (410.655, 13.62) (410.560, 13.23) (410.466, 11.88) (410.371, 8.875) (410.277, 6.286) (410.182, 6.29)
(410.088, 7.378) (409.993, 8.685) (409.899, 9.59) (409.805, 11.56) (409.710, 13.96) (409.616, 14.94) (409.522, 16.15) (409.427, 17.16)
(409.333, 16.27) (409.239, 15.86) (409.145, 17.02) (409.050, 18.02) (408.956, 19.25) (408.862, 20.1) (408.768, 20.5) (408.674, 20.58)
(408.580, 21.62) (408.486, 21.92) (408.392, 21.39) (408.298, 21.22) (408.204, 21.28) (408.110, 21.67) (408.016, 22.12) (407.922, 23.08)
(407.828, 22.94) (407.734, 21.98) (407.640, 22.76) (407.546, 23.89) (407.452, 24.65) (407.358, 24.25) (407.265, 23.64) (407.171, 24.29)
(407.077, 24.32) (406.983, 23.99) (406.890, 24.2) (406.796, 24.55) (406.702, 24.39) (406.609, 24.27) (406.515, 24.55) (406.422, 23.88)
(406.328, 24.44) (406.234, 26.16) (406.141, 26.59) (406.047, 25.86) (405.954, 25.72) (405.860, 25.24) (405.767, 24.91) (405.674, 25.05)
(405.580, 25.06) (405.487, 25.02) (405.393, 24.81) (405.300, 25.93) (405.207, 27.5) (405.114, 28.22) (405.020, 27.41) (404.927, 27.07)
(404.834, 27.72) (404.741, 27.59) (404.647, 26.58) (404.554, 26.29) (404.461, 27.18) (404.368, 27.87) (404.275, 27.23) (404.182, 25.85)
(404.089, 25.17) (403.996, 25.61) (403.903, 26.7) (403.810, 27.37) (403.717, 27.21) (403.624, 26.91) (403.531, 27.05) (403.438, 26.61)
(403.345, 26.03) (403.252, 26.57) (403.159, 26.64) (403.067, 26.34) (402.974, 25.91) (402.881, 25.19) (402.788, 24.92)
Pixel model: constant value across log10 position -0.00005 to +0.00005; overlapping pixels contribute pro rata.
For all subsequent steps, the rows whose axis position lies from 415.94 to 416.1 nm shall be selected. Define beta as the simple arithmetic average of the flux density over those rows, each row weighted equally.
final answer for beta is 24.5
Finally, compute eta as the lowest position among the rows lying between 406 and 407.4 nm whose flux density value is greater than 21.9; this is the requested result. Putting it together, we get 406.047 nm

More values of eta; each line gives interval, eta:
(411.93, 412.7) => 412.265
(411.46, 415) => 412.265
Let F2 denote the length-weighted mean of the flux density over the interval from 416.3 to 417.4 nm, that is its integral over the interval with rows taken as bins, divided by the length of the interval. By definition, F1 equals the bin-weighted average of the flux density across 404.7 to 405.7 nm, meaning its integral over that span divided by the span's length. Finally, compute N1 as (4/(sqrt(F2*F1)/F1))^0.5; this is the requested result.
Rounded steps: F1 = 27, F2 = 25.0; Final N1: 2.03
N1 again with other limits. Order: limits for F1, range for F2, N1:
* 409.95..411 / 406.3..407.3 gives 1.64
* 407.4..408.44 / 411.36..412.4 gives 2.05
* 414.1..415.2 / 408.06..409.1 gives 2.09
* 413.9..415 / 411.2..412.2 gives 2.11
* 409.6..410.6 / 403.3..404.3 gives 1.57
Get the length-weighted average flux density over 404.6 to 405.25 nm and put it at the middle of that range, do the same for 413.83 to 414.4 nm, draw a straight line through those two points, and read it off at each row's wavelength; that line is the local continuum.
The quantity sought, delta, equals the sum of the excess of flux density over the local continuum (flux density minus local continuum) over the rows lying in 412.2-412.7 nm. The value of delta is -13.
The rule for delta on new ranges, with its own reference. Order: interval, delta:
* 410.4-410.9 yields -60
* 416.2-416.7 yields 8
